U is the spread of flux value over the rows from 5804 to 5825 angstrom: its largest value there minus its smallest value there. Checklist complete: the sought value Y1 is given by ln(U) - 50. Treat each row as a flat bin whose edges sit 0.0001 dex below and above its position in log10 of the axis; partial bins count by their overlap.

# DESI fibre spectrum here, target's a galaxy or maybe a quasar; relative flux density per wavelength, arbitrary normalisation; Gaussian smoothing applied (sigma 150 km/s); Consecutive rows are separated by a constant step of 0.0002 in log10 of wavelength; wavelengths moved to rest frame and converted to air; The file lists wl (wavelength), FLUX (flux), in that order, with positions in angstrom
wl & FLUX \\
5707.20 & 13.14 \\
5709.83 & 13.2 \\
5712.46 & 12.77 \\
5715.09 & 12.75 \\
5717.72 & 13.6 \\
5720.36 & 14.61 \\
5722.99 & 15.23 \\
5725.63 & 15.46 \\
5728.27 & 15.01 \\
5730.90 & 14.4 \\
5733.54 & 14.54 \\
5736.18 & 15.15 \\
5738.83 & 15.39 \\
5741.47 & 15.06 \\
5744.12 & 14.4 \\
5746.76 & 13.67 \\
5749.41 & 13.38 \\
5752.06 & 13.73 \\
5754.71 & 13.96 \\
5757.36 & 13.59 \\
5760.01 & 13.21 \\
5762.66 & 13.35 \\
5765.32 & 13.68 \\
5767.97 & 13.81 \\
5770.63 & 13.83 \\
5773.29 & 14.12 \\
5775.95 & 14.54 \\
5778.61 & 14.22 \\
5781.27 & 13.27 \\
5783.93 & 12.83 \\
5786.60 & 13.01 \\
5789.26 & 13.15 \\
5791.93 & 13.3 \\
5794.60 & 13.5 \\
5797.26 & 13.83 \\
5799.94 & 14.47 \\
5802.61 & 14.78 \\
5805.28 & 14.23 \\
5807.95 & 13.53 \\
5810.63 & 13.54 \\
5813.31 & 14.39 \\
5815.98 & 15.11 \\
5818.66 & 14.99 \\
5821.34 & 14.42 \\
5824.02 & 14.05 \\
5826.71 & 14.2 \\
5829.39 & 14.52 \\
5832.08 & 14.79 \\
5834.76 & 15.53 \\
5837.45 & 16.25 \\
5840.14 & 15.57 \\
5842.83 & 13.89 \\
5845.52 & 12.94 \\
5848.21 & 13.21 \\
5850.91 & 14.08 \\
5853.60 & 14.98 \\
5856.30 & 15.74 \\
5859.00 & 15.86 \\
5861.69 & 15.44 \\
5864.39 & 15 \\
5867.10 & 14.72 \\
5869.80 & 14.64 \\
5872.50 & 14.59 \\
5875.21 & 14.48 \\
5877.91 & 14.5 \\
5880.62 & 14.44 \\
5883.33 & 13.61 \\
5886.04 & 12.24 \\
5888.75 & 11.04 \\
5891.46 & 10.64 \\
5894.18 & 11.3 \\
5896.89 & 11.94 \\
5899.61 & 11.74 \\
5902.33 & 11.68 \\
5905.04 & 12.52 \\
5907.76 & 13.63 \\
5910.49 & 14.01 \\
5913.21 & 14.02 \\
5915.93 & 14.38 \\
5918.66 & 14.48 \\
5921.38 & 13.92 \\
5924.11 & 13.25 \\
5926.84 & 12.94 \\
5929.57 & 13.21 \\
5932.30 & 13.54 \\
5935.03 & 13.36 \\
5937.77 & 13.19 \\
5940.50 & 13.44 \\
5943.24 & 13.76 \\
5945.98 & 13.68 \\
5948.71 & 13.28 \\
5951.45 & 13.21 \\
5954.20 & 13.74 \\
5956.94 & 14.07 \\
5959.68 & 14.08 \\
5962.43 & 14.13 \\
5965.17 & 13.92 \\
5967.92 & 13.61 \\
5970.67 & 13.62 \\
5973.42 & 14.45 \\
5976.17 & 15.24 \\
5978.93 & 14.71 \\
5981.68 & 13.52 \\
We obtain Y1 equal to -49.5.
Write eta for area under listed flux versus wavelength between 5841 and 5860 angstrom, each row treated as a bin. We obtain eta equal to 273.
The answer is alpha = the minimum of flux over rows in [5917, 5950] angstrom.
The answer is 12.94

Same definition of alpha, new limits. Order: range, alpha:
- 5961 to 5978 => 13.61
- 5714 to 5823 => 12.75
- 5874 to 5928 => 10.64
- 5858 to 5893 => 10.64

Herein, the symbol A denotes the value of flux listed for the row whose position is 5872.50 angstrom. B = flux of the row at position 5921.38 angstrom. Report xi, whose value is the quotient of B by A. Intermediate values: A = 14.59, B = 13.92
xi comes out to 0.95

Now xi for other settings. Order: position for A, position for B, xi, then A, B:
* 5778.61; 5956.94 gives 0.99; 14.22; 14.07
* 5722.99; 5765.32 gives 0.90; 15.23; 13.68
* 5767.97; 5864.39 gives 1.09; 13.81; 15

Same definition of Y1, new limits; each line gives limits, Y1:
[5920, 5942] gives -50.0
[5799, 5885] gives -48.8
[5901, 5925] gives -49.0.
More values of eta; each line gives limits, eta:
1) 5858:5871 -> 197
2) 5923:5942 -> 252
